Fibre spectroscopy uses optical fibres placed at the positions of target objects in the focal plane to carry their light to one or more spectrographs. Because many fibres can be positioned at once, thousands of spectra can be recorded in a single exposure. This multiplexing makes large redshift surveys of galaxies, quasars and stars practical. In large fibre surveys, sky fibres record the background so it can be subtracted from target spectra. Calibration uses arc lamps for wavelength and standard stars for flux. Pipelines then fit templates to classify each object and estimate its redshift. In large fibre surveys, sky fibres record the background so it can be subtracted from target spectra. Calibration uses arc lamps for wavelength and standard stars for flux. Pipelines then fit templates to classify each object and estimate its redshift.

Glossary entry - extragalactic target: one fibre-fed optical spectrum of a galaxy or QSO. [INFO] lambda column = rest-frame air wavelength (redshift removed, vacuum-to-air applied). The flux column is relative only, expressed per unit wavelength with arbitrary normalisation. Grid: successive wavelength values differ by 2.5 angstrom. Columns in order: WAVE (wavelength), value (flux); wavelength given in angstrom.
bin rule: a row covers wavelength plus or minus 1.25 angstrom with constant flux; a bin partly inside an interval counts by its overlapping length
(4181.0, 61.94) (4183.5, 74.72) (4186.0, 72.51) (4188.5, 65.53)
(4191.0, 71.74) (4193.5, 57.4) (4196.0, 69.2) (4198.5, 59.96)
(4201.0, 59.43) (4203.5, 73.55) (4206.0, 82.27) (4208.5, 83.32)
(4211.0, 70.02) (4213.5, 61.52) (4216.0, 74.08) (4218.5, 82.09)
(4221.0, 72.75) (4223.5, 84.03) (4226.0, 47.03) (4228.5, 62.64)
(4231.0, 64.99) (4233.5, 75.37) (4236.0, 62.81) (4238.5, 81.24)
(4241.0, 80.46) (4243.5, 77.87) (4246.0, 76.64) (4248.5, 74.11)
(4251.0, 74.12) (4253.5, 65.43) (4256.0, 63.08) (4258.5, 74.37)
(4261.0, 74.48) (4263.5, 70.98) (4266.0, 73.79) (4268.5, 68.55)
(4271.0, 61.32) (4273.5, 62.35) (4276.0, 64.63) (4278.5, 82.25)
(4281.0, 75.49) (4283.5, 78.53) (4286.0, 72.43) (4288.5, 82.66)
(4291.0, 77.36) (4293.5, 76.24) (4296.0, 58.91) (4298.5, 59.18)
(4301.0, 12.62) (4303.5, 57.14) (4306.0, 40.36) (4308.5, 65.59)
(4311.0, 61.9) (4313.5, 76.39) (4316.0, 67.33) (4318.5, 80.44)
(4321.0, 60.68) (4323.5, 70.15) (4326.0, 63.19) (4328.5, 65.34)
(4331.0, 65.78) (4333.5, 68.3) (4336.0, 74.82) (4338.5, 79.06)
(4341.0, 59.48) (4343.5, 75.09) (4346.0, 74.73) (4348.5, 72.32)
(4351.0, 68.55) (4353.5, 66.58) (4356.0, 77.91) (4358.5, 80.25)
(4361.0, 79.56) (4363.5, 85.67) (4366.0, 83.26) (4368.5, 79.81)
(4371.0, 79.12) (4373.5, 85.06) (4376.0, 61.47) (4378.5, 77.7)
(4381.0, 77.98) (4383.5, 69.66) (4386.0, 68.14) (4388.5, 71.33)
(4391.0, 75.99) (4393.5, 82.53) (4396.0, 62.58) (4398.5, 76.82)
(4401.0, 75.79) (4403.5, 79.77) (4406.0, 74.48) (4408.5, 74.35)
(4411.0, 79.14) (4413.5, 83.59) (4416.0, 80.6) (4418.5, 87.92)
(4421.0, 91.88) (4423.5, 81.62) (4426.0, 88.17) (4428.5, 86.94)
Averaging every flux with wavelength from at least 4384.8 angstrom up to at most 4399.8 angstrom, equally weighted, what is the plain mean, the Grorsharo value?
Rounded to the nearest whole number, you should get 73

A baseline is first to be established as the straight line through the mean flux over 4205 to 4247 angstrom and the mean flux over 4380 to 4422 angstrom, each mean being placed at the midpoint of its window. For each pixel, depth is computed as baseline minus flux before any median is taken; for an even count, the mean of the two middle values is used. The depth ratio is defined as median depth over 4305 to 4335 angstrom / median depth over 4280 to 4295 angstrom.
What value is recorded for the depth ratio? -4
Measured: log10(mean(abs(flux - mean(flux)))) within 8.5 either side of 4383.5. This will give 0.67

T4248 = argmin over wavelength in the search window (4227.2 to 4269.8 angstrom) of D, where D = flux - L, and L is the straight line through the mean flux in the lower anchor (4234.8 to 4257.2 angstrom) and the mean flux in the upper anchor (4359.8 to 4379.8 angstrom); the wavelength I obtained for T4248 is 4256.0 angstrom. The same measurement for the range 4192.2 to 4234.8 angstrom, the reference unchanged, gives 4226.0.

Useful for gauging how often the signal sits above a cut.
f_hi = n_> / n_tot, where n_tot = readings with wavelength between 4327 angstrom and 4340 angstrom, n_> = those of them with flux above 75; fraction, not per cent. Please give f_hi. 0.20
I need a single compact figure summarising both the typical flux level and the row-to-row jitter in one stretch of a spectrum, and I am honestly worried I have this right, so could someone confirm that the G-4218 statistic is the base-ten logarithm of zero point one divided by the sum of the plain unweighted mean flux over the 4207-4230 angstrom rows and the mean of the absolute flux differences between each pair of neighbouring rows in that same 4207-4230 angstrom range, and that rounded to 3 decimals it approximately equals -2.931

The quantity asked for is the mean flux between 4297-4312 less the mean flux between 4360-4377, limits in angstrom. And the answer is -30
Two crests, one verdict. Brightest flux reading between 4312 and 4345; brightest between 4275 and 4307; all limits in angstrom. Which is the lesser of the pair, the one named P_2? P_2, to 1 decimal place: 80.4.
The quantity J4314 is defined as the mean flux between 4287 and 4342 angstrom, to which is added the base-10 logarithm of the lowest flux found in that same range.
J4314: 66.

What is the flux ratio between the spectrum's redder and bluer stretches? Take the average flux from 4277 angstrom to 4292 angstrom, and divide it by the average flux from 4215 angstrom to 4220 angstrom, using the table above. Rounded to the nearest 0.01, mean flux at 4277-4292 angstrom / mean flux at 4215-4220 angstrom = 1.00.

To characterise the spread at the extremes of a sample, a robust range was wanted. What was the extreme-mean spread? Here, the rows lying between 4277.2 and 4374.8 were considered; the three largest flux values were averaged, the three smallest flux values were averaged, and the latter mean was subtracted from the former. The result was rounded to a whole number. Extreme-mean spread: 48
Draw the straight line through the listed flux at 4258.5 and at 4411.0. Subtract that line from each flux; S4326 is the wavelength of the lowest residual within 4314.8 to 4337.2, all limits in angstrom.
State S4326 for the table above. 4321.0 angstrom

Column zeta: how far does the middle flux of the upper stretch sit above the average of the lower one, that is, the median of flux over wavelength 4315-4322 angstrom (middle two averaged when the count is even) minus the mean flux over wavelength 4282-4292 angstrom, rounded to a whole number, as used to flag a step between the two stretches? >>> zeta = -10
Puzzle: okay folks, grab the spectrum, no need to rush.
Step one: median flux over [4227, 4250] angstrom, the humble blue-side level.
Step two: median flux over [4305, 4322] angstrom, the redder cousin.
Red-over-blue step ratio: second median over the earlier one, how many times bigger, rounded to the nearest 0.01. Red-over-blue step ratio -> 0.87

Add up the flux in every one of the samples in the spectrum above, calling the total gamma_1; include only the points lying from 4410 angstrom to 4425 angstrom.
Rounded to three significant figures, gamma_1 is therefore 505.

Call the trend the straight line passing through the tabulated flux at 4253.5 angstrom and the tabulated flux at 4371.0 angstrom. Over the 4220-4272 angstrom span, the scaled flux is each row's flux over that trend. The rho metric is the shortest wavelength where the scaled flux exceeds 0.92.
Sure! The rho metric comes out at 4221.0 angstrom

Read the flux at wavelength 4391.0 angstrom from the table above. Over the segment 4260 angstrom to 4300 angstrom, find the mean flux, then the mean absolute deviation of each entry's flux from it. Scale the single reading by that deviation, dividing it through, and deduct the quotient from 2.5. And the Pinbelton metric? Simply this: -9.1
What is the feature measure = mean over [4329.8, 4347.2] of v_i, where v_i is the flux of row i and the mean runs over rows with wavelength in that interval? 71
